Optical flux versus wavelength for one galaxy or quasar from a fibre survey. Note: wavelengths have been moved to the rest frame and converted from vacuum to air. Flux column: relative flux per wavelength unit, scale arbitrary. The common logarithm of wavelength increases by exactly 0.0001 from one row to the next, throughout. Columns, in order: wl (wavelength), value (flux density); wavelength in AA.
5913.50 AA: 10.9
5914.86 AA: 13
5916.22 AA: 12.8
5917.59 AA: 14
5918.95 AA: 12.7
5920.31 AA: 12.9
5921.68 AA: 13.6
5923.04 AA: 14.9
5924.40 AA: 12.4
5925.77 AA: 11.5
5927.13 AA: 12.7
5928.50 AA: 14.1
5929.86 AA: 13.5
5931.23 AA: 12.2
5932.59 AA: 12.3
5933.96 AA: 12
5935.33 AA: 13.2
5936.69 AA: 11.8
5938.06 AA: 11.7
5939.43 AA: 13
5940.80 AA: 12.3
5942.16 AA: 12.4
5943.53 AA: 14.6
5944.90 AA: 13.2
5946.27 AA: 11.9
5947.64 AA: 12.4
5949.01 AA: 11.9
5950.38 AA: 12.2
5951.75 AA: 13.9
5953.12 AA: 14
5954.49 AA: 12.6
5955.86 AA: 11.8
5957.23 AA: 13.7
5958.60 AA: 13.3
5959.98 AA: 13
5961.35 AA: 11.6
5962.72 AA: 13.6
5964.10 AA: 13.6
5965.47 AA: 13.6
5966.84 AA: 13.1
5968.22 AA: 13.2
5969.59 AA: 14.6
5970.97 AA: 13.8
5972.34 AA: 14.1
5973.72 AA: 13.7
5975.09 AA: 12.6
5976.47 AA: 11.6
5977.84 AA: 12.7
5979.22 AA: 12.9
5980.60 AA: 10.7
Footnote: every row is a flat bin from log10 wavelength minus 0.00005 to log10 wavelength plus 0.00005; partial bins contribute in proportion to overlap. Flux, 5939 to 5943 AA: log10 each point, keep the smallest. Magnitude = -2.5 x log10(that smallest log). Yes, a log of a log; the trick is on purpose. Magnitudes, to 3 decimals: -0.093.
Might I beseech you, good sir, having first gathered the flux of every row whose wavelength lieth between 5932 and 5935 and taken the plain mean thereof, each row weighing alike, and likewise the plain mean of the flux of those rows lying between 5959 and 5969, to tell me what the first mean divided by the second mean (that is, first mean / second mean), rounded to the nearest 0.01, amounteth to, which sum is 0.93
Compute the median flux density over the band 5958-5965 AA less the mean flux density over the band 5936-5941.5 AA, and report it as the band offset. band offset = 1.1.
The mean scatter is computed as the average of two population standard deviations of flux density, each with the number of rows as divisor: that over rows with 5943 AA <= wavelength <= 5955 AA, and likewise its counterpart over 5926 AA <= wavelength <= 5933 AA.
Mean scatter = 0.836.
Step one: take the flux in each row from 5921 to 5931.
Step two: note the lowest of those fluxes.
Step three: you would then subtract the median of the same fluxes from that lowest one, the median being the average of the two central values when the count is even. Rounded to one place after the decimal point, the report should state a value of -2.0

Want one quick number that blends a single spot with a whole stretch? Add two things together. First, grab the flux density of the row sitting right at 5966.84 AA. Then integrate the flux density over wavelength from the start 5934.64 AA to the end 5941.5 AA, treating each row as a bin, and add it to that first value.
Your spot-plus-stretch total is 98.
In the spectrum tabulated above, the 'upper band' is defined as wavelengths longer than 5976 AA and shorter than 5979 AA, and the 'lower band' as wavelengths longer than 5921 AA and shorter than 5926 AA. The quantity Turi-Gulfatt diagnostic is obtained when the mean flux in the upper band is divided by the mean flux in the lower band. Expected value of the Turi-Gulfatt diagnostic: 0.93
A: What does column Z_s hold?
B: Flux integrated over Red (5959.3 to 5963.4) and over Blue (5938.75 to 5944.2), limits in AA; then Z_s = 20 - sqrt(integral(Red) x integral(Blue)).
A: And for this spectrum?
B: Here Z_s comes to -41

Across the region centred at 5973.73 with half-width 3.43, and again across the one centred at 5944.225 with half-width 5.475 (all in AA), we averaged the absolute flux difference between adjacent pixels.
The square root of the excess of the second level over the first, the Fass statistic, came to 0.51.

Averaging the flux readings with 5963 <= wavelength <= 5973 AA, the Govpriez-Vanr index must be 13.7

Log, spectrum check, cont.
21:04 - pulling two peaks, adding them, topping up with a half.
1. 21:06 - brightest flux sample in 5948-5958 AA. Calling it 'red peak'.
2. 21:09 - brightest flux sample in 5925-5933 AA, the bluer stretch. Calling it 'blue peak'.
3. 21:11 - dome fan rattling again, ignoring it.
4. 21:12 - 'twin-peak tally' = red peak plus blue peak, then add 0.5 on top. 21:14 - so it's 28.6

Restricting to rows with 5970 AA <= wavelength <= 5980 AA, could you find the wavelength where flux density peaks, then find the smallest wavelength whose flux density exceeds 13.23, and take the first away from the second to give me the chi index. -1.4 AA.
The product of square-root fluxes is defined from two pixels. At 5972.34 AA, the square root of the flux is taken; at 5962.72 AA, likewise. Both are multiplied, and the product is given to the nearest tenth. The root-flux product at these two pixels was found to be 13.8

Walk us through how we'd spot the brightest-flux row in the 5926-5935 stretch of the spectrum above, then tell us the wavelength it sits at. 5928.50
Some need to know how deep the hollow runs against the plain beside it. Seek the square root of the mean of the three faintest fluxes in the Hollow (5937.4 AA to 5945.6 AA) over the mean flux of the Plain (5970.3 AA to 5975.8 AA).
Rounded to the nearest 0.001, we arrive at 0.946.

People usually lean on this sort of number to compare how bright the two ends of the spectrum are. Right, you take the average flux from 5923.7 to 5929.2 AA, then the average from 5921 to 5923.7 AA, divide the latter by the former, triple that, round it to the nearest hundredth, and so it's 3.37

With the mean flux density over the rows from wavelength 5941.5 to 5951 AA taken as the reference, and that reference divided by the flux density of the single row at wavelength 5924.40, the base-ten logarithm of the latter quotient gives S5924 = 0.009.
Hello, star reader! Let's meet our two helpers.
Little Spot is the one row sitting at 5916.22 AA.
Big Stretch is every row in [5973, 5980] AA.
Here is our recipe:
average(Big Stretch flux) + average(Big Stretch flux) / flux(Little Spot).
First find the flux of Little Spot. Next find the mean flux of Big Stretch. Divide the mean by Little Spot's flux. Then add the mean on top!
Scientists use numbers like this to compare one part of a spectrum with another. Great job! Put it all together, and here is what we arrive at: 13.7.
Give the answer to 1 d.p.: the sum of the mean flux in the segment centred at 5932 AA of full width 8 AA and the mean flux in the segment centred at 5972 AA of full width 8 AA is 26.5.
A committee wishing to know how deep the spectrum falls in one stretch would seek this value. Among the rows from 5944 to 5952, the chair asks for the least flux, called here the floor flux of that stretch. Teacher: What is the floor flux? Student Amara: 11.9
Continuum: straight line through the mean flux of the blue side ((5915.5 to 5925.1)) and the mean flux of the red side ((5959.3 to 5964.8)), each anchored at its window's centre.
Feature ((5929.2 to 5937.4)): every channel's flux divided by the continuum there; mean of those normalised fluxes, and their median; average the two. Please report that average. 0.94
